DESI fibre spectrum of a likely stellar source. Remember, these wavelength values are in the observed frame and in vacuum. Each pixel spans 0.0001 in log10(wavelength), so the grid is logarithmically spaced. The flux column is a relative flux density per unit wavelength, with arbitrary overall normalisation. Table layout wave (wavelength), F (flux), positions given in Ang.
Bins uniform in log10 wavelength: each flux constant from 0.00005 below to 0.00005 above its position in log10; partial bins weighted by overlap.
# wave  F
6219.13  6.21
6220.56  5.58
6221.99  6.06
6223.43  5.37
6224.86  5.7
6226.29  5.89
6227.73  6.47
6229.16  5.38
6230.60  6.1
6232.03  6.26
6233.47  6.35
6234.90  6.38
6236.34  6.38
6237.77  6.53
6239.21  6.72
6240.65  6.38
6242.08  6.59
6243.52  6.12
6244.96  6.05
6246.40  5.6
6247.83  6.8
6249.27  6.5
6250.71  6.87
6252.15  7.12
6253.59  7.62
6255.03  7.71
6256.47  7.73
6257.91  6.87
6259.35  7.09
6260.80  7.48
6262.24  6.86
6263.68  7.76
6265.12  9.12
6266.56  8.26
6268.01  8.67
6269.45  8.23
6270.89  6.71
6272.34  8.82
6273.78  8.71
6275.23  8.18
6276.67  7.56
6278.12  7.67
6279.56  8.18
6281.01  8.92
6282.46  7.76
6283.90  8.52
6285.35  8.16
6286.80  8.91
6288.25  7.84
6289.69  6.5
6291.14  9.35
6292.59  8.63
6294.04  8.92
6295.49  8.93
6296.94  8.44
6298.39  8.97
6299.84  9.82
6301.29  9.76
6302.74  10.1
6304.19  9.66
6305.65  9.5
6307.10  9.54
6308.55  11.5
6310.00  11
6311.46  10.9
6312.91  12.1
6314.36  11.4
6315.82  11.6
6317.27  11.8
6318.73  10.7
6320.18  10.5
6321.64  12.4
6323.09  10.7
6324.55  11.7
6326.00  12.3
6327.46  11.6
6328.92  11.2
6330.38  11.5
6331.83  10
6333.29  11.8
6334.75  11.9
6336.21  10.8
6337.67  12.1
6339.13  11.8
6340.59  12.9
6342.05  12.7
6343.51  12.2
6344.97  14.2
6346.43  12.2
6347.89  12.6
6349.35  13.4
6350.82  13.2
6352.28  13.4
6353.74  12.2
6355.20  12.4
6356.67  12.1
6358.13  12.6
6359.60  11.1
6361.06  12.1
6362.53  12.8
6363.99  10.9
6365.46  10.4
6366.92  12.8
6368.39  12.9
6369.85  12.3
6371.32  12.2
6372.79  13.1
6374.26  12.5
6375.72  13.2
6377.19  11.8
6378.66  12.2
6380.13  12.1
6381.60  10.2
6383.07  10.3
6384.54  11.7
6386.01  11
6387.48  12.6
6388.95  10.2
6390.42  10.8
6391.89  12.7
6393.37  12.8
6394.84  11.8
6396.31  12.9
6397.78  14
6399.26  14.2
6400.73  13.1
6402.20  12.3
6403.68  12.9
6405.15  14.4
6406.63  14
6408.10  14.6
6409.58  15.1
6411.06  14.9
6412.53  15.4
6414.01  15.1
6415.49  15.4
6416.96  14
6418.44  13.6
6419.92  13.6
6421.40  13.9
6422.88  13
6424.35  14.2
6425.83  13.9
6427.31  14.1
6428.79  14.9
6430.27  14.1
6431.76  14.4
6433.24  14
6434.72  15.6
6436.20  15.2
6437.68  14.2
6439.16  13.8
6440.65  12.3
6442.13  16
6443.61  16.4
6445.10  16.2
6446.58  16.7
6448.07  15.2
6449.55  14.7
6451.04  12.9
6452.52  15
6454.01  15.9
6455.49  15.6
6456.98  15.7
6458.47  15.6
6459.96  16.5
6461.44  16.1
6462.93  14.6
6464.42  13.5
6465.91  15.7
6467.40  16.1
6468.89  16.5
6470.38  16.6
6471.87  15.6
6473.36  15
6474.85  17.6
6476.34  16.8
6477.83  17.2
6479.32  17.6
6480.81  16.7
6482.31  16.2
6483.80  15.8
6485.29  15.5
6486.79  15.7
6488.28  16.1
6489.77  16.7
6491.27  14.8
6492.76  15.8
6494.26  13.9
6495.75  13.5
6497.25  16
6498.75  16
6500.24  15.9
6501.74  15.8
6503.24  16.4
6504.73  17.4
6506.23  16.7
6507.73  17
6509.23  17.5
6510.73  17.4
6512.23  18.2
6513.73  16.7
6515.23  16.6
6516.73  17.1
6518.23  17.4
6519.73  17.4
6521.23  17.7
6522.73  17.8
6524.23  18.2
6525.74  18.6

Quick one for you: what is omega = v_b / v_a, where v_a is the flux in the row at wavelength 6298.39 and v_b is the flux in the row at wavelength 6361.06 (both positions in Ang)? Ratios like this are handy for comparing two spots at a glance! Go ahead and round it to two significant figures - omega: 1.3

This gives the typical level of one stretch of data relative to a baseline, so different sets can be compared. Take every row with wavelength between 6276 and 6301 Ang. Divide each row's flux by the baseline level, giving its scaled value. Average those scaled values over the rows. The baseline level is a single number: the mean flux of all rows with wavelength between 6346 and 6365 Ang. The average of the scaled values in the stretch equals 0.68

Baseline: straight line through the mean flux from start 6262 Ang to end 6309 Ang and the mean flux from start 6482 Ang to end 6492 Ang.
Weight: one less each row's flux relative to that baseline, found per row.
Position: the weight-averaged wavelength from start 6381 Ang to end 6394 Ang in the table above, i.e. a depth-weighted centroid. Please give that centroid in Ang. 6385.3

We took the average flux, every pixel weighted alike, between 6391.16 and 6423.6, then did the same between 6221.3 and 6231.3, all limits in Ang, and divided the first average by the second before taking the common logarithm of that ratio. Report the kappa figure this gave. 0.37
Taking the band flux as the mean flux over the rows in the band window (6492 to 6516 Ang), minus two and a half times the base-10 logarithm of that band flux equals -3.03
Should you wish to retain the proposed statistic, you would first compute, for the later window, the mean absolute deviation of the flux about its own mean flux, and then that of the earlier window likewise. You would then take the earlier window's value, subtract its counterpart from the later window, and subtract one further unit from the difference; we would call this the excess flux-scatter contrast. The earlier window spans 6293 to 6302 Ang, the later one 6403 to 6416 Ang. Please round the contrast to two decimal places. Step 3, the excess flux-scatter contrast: -1.16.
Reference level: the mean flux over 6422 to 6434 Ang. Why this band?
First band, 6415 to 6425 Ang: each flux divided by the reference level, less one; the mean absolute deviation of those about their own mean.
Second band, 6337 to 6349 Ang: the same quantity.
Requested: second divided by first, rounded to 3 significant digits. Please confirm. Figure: 1.04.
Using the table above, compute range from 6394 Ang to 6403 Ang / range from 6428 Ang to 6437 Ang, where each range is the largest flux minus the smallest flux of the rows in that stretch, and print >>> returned 1.5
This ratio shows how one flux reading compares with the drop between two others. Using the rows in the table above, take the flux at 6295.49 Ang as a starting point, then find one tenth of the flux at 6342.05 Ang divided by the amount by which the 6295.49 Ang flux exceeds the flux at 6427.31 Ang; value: -0.25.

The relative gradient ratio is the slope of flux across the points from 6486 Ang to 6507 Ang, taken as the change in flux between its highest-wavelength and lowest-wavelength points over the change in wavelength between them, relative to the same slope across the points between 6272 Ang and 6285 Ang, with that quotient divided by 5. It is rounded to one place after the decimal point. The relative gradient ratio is -0.4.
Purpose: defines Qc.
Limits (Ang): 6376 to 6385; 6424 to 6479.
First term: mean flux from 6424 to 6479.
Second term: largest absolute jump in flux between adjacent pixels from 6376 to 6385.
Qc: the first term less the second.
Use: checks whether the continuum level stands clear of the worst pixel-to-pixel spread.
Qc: 13.4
